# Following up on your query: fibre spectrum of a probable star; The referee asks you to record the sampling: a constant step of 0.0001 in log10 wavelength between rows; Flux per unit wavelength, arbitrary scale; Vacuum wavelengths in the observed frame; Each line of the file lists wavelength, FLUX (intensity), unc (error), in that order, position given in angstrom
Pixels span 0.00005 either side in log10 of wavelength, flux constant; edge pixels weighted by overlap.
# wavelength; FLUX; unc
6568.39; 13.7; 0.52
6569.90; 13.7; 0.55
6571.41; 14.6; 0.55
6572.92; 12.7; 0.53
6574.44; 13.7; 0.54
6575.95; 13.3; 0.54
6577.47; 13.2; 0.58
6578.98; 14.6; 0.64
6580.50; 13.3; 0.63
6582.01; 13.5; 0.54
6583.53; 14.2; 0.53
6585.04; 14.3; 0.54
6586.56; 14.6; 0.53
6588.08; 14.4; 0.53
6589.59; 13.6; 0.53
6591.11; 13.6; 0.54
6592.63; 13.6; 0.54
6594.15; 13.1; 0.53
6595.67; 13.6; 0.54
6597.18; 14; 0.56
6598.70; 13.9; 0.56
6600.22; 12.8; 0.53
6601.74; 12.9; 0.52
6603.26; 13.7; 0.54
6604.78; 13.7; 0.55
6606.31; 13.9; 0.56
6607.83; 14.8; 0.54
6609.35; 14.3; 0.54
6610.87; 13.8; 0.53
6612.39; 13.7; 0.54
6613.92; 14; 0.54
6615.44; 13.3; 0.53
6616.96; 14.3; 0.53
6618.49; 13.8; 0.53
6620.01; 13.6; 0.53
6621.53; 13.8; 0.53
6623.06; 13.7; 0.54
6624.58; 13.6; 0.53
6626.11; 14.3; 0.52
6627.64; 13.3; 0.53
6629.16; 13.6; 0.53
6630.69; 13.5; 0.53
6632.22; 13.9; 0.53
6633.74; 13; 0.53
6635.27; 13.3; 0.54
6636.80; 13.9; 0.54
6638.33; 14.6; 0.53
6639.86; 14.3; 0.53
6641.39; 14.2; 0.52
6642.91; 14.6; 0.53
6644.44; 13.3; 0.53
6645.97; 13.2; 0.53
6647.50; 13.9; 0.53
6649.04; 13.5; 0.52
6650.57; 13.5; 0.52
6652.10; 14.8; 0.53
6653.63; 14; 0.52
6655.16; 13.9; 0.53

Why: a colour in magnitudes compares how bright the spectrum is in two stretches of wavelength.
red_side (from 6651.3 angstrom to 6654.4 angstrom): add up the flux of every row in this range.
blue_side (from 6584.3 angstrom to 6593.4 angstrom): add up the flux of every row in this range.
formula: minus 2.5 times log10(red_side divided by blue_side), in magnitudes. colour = 1.16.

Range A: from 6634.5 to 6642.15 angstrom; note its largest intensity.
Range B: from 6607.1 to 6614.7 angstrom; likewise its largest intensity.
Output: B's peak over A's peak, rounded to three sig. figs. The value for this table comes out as 1.01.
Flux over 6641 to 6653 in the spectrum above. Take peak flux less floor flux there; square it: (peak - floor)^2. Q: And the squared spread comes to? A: 2.6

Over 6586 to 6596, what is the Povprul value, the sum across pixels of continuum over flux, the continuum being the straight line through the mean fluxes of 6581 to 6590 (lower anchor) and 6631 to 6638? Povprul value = 7.14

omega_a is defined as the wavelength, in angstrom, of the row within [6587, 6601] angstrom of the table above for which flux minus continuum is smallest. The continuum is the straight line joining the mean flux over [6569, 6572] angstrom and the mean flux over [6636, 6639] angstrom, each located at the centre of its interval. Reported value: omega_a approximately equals 6600.22 angstrom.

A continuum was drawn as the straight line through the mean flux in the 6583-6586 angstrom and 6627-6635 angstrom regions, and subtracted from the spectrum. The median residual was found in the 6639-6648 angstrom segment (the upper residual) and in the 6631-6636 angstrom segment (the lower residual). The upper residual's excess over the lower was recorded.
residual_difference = 0.91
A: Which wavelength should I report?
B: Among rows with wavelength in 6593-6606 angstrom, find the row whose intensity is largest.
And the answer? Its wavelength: 6597.18 angstrom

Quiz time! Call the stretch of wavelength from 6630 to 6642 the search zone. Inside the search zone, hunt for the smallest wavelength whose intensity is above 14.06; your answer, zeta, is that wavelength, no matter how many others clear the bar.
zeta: 6638.33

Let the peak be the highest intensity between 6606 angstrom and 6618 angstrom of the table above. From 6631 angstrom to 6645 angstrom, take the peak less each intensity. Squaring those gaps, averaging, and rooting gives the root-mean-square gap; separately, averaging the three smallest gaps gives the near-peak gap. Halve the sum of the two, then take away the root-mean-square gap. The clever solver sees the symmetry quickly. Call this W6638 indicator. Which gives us -0.38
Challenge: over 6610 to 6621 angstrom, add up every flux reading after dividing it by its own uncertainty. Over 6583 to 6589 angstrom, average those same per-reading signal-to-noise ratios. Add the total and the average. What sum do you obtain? 208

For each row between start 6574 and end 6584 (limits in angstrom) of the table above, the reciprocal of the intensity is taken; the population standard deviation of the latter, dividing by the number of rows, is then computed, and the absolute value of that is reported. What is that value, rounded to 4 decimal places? 0.0025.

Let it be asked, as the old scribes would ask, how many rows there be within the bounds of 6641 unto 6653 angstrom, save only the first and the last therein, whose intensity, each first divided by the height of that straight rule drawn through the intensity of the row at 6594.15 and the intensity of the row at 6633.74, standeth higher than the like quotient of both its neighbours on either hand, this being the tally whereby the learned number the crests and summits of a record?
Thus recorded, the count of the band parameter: 2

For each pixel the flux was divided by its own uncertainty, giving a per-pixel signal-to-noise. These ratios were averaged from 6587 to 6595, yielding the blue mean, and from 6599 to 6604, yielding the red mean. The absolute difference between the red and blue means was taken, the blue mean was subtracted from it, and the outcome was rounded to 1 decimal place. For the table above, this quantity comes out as -24.8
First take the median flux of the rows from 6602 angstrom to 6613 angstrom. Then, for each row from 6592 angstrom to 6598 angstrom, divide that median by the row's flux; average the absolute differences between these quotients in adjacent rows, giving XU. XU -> 0.035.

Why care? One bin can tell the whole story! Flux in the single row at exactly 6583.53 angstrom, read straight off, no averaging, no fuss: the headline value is 14.2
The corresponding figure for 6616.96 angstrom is 14.3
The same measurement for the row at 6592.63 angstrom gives 13.6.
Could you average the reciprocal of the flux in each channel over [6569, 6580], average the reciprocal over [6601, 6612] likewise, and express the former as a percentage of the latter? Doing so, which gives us 101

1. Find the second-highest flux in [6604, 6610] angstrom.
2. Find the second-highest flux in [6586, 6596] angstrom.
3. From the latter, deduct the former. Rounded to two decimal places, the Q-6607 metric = 0.10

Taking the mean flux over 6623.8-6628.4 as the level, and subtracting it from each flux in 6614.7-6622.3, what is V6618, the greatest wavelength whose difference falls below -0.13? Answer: 6620.01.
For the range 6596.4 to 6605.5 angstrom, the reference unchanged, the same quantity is 6601.74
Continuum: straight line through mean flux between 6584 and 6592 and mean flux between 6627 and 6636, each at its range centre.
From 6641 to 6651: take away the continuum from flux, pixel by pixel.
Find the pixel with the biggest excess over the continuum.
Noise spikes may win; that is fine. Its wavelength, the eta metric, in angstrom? 6642.91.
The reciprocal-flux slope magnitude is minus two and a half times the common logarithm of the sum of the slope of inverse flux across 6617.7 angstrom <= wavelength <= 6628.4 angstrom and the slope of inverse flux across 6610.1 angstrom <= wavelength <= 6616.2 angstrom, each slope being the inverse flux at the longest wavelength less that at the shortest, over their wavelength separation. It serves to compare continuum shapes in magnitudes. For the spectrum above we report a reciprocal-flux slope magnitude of 7.62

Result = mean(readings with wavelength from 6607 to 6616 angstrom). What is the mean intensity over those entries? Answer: 14.0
